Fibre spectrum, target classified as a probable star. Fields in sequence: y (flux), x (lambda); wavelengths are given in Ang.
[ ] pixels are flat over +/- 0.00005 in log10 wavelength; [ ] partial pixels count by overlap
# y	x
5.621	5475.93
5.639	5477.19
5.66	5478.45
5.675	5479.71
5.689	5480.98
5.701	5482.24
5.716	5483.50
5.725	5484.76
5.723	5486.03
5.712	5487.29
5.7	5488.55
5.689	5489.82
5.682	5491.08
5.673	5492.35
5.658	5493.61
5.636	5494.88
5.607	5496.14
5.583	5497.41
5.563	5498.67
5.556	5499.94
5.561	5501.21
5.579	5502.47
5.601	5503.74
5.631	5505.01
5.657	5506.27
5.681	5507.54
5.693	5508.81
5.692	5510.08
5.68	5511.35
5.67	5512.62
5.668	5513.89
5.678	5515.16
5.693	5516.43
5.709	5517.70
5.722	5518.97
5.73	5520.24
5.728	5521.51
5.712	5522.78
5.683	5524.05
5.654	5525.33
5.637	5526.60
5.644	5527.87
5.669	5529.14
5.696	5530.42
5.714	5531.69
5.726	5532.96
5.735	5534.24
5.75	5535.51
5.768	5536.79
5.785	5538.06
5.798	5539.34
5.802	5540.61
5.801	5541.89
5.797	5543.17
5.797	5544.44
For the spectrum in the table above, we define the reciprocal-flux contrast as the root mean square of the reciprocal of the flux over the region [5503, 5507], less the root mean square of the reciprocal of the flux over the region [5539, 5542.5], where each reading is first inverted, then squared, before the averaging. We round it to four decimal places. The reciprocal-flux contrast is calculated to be 0.0052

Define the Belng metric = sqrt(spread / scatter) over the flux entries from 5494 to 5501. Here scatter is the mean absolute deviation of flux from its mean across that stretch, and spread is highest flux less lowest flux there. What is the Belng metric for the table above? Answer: 1.75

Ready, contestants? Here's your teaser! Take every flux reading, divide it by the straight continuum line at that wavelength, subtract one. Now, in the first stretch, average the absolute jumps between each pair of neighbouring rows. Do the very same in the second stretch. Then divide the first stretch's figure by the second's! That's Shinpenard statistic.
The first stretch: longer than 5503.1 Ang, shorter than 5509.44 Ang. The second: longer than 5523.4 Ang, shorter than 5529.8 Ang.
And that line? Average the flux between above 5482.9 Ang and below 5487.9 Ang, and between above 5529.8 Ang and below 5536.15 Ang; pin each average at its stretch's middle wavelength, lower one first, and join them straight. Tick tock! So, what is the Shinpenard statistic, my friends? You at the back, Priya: 1.2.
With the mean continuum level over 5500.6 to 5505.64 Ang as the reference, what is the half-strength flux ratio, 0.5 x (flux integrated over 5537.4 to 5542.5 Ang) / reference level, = 2.64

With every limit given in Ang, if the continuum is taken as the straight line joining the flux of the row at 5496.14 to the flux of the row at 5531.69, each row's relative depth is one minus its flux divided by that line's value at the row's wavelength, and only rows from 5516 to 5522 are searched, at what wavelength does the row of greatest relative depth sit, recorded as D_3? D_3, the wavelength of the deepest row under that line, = 5516.43 Ang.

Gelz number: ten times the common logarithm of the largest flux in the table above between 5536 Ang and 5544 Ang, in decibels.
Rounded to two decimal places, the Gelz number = 7.64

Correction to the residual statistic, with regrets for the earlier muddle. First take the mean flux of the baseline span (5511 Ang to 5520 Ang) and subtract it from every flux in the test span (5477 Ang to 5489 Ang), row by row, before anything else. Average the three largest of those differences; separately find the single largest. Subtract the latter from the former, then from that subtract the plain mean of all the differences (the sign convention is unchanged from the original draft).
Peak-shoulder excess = -0.009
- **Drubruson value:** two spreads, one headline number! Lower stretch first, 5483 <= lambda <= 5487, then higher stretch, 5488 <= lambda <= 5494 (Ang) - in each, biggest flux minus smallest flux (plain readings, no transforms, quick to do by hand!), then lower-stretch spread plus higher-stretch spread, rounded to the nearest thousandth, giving 0.051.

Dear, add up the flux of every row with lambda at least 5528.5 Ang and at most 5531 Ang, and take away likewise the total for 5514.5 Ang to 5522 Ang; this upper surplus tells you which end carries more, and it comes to -23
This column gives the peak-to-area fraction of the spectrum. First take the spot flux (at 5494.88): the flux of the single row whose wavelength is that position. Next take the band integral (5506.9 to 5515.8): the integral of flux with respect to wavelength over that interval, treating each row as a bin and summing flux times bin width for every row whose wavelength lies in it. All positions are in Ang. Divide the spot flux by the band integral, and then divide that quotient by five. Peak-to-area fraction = 0.0223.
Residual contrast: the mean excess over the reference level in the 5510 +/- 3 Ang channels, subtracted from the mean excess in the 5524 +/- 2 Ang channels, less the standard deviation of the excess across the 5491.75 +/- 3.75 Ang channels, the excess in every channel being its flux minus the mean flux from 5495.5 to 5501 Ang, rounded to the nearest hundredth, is -0.02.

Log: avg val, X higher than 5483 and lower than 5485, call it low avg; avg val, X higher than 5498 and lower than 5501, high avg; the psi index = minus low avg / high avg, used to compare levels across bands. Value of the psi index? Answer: -1.03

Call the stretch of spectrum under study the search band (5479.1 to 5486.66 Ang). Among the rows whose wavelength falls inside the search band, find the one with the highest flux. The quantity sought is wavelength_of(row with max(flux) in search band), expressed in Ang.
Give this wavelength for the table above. 5484.76 Ang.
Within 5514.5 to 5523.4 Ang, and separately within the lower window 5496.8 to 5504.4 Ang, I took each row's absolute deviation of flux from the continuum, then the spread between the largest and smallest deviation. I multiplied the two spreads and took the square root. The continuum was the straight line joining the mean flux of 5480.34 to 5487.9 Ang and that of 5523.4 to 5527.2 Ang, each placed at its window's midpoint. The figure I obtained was 0.054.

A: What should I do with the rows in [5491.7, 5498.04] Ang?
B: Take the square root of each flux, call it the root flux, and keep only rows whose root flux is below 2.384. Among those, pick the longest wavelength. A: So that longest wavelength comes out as 5497.41 Ang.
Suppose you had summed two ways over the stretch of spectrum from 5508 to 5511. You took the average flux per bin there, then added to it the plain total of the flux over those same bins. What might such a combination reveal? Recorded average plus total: 17.1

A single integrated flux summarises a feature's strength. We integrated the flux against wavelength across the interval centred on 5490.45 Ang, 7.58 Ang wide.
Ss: 43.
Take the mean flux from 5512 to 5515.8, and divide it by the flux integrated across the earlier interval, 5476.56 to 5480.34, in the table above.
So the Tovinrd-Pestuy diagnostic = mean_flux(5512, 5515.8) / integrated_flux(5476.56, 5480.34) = 0.265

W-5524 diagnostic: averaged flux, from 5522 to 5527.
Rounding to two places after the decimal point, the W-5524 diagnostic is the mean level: 5.67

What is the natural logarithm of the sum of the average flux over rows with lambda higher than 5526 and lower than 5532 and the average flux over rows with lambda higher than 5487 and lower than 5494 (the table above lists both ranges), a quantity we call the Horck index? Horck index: 2.43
